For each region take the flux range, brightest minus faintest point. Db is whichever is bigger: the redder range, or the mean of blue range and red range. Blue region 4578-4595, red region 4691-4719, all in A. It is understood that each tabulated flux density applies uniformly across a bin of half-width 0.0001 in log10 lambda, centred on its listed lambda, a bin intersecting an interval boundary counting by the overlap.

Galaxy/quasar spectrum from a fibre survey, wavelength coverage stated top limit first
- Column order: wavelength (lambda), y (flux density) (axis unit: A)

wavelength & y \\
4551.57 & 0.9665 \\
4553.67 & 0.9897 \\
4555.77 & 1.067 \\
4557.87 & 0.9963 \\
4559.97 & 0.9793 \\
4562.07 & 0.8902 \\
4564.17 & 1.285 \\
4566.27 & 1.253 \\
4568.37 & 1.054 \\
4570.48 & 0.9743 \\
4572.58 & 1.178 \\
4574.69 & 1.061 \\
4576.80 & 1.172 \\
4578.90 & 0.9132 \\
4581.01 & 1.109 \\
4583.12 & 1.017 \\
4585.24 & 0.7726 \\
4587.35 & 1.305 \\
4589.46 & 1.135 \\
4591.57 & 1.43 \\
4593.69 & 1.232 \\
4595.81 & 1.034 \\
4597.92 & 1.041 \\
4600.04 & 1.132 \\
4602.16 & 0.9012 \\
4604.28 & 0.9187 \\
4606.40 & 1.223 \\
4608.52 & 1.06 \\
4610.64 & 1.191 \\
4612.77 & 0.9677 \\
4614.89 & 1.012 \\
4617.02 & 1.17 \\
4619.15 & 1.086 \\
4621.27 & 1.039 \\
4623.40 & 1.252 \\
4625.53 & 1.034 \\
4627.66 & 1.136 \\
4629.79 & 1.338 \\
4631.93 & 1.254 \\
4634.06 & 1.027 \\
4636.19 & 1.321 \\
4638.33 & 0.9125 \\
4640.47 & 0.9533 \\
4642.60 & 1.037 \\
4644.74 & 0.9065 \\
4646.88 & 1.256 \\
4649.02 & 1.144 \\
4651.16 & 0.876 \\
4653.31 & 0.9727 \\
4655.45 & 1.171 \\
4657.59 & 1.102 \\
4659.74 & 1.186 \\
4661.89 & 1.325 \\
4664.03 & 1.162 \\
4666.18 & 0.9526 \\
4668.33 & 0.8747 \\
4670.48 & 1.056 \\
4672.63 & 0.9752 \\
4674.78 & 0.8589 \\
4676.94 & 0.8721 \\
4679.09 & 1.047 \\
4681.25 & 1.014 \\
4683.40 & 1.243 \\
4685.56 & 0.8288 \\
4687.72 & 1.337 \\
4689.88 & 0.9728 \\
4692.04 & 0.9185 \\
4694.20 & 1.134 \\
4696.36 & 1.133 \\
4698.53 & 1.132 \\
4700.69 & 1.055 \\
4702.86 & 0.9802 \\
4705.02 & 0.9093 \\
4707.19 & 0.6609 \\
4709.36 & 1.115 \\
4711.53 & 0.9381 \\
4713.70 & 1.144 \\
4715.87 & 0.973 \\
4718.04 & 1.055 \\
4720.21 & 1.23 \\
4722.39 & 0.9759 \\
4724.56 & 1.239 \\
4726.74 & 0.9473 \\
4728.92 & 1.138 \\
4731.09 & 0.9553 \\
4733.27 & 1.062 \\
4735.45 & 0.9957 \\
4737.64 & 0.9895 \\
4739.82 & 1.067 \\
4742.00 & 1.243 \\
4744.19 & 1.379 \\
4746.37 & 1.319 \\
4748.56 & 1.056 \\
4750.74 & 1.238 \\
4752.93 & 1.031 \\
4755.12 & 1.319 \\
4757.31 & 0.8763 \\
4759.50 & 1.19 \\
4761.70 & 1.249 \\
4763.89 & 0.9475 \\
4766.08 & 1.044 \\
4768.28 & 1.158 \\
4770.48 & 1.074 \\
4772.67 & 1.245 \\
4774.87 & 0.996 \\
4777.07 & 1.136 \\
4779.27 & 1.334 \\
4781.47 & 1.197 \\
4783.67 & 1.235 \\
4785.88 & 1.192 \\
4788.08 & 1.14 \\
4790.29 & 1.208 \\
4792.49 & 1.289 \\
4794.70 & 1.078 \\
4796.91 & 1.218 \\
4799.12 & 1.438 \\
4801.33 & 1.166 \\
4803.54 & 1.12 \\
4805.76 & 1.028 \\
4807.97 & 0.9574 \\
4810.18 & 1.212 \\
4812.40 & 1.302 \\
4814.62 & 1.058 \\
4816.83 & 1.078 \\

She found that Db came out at 0.570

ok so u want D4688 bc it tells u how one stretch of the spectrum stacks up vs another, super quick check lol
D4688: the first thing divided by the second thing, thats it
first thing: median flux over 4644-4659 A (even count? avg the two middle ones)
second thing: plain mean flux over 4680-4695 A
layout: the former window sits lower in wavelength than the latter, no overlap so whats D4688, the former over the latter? 1.04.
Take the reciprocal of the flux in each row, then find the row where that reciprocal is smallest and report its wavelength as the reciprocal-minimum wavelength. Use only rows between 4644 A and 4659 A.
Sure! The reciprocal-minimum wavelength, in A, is 4646.88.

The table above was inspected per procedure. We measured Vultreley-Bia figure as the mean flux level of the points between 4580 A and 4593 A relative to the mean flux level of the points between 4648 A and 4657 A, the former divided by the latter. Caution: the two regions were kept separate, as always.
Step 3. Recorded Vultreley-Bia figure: 1.08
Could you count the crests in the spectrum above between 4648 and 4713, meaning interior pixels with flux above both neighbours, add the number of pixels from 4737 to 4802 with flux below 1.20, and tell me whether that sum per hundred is 0.25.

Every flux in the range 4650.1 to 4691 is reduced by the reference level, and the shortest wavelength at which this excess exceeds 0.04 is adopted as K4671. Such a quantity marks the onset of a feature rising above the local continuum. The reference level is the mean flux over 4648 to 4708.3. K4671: 4655.45 A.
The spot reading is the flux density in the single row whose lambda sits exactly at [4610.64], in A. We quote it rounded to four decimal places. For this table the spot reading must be 1.1910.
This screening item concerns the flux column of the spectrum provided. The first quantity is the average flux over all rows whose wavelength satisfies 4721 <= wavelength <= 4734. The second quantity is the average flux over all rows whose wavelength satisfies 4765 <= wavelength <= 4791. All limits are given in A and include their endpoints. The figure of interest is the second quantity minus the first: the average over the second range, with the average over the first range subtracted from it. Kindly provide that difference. 0.11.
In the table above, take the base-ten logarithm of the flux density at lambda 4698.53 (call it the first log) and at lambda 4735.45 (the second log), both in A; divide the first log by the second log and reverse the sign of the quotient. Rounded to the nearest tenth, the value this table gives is 28.8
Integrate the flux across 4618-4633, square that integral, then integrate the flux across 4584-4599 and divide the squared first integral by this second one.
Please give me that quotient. 18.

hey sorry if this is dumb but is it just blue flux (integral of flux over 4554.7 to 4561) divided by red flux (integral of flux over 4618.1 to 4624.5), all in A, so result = 0.89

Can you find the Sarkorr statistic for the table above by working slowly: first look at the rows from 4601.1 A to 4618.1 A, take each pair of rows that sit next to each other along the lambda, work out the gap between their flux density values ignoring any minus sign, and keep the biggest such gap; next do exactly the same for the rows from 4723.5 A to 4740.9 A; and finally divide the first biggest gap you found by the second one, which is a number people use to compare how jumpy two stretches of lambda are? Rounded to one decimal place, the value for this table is 1.0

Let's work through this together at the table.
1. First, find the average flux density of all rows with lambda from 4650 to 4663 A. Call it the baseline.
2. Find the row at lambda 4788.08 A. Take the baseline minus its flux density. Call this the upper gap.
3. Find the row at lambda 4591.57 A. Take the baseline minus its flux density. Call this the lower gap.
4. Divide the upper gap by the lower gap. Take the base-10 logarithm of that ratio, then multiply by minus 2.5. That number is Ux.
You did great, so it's 2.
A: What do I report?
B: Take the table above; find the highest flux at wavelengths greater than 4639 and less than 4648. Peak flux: 1.256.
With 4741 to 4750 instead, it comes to 1.379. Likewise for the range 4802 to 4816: 1.302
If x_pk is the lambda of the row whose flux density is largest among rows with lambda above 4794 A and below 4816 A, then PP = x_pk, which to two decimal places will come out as 4799.12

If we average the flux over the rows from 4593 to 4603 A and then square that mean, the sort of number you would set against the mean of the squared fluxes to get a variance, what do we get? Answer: 1.14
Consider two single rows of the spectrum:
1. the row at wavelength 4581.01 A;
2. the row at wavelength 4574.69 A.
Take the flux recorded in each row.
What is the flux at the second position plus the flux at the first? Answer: 2.17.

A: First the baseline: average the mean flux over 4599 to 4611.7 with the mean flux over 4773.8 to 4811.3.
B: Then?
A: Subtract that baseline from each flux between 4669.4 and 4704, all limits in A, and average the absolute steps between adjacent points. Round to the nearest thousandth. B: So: 0.157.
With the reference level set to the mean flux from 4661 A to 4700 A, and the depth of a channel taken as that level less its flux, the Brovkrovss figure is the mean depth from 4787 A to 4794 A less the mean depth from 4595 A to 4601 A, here -0.14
